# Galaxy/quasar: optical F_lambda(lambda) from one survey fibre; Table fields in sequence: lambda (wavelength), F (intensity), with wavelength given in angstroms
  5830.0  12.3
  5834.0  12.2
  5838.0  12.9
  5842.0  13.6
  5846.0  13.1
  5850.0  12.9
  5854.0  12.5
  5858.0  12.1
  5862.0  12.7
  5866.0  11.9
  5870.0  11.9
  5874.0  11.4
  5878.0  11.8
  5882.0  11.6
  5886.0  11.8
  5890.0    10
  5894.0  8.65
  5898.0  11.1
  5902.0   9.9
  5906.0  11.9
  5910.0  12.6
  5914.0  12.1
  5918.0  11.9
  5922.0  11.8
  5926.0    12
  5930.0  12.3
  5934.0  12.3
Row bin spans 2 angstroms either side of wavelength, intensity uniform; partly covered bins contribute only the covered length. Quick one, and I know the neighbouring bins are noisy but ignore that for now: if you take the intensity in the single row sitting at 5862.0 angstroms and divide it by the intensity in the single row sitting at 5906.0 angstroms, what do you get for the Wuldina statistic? 1.07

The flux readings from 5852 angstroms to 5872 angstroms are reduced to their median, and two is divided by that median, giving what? 0.165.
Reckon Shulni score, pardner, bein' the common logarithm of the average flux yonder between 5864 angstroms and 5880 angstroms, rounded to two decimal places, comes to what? 1.07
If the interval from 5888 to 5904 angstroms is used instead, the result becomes 1.00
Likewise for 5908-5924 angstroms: 1.08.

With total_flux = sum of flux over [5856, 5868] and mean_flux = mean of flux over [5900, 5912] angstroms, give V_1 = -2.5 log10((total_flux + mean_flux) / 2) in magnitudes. -3.45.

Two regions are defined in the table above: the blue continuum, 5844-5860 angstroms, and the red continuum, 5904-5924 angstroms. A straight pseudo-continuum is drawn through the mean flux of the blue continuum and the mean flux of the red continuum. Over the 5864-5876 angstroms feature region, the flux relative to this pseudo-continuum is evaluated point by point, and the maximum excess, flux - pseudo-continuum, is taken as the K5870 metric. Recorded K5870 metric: -0.6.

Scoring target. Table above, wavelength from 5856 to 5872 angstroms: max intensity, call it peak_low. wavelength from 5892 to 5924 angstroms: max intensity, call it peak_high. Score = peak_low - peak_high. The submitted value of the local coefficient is 0.1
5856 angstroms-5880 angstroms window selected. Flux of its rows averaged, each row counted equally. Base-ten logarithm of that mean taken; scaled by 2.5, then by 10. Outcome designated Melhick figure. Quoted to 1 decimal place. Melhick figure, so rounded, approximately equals 26.9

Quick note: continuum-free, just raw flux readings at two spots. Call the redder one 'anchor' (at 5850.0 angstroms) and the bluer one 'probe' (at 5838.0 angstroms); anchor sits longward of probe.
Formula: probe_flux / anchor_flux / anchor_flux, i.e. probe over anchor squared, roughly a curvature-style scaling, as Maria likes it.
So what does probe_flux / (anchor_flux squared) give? 0.078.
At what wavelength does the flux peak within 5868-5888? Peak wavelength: 5870.0 angstroms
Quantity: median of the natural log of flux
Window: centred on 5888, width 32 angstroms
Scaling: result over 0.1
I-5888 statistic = 24.2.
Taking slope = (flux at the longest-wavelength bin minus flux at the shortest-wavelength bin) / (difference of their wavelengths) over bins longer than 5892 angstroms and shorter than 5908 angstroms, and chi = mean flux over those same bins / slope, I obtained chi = 38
